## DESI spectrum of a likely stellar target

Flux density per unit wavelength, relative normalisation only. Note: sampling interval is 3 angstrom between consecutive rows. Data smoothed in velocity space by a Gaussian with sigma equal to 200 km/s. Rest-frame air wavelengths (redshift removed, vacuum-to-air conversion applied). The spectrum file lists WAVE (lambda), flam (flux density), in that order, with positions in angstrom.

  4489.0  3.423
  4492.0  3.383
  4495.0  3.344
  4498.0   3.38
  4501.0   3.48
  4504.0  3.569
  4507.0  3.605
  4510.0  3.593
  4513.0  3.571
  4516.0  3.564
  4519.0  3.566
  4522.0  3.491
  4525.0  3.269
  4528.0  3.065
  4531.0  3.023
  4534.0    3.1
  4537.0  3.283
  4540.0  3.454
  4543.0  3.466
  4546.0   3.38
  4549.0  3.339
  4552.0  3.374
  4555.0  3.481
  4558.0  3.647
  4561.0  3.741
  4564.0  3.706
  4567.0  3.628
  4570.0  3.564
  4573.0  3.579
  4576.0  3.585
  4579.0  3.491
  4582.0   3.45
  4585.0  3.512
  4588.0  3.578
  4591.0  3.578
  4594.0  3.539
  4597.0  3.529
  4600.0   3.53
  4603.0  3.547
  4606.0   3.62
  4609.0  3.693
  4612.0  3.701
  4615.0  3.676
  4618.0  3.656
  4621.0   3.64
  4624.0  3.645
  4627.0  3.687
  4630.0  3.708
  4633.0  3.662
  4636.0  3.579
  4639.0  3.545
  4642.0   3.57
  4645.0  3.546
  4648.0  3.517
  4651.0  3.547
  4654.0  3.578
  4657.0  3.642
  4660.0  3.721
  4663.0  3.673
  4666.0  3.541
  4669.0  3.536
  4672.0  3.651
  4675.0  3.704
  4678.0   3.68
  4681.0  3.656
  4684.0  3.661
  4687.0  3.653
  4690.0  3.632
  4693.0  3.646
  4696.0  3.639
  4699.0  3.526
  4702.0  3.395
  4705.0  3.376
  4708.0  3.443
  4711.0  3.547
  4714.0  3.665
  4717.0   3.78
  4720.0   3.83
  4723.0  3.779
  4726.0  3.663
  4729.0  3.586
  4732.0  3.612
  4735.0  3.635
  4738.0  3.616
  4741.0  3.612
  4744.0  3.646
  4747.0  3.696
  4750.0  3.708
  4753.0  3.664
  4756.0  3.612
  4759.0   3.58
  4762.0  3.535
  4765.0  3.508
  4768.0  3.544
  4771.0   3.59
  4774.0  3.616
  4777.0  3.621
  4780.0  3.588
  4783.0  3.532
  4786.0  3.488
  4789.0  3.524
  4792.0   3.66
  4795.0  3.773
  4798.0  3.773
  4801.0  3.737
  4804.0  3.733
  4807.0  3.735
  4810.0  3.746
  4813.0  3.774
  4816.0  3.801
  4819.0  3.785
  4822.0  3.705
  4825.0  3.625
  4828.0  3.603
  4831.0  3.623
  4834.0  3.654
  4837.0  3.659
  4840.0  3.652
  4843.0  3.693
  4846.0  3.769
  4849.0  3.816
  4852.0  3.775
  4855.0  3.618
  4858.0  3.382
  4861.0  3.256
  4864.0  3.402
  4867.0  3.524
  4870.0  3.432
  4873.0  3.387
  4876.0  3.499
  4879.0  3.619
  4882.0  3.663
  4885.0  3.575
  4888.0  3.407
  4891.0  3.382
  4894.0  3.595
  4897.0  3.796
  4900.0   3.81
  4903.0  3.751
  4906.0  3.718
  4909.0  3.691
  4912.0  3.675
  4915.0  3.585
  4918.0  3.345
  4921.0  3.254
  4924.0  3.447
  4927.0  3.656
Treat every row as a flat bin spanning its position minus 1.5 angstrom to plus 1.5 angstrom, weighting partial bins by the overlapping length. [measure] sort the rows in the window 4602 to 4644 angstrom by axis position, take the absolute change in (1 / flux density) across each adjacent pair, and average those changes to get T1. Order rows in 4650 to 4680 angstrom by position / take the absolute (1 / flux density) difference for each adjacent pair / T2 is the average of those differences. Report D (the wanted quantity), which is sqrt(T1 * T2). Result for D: 0.0036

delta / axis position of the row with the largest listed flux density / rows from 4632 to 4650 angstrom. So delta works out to 4633.0 angstrom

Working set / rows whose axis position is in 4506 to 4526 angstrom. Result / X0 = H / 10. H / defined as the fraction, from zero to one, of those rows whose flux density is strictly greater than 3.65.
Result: 0.000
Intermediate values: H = 0.00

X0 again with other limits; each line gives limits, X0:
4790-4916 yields 0.060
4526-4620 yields 0.019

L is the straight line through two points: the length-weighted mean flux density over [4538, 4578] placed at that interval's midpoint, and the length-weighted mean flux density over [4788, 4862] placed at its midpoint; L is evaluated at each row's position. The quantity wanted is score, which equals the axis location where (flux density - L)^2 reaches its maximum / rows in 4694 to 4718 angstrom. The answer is 4705.0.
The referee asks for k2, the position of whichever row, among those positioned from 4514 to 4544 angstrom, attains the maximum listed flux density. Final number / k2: 4519.0 angstrom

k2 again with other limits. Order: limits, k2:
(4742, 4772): 4750.0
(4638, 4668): 4660.0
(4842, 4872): 4849.0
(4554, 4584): 4561.0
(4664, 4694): 4675.0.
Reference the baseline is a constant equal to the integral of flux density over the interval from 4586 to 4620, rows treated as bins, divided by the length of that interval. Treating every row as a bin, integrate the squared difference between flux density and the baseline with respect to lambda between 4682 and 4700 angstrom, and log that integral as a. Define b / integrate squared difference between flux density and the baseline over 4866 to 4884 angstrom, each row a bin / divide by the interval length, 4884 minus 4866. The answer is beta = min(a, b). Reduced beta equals 0.016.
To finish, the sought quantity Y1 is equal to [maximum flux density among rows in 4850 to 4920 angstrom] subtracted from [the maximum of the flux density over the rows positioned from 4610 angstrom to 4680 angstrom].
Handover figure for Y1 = -0.089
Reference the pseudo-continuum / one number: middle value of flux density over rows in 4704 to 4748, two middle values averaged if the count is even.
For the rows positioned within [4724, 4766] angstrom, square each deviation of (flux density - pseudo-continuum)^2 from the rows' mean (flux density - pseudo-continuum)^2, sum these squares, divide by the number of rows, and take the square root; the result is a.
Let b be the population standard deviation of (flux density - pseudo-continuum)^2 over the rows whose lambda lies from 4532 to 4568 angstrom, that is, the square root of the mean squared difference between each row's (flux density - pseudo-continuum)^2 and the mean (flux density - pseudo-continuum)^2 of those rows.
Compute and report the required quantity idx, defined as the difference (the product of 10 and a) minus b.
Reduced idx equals -0.03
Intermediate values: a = 0.0045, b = 0.077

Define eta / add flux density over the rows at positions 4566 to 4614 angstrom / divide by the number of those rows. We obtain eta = 3.57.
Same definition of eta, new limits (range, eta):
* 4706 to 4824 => 3.65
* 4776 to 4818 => 3.68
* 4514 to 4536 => 3.30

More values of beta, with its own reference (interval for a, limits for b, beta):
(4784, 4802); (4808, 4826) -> 0.022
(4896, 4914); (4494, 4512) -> 0.020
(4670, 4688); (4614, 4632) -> 0.005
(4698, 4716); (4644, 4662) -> 0.005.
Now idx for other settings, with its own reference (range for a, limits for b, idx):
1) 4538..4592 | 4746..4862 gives 0.23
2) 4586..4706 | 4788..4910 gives 0.11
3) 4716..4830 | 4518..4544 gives -0.04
